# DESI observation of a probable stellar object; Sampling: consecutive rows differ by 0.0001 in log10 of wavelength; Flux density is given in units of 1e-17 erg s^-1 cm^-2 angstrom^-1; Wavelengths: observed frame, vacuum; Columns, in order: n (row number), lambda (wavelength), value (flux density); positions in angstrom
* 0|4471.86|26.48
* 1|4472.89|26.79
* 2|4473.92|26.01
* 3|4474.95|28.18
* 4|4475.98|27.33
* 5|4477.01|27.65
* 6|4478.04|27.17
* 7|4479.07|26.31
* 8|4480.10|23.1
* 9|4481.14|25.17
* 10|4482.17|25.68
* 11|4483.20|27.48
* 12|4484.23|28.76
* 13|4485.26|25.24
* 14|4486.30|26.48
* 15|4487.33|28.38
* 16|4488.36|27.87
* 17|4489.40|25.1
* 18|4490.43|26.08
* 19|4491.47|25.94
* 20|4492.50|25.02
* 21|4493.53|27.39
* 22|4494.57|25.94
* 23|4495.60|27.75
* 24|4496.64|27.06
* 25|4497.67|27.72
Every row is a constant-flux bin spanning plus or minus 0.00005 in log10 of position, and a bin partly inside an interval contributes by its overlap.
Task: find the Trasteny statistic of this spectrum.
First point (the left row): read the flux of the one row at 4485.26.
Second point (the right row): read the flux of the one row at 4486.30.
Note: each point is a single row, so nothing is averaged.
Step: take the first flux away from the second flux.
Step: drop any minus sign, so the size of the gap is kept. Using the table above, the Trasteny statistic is 1.24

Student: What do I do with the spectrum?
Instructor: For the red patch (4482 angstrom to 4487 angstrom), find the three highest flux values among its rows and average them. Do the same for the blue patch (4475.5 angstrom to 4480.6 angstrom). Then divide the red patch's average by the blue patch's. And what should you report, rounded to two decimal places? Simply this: 1.01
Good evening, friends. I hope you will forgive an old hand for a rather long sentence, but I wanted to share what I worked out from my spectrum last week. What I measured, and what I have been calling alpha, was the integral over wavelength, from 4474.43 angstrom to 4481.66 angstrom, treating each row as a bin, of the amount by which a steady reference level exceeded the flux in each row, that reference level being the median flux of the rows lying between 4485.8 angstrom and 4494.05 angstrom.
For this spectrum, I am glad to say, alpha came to -1.0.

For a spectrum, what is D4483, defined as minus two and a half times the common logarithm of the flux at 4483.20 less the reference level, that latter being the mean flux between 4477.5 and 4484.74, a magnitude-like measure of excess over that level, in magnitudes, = -0.23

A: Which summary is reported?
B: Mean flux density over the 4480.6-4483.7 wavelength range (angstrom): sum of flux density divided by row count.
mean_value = 26.1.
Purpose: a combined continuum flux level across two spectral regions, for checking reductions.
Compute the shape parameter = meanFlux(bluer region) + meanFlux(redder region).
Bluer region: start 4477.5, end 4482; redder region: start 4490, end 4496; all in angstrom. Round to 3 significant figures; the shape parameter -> 51.8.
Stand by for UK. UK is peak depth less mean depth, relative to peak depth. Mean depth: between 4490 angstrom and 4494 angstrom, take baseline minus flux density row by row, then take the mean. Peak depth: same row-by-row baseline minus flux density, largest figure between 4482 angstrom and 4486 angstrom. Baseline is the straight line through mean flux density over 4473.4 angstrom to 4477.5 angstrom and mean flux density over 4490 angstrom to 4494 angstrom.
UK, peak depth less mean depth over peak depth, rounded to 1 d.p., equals 1.0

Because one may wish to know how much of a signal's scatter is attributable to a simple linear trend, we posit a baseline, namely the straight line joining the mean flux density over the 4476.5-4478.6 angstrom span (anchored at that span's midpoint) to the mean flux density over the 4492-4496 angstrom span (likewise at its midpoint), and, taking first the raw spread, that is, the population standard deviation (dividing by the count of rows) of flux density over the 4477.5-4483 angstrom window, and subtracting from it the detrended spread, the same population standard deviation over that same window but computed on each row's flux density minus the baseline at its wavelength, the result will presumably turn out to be 0.03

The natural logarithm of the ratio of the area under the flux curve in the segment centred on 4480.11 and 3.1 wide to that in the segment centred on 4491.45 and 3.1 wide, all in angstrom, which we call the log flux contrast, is -0.03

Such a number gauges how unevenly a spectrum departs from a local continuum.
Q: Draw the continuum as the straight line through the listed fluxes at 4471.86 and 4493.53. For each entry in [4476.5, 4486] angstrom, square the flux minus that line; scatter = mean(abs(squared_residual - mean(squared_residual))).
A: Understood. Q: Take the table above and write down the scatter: 2.6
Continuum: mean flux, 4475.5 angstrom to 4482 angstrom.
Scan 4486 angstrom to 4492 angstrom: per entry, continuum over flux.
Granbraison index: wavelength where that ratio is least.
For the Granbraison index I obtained 4487.33 angstrom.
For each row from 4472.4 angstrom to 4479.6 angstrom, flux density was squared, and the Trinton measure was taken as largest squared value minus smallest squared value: 118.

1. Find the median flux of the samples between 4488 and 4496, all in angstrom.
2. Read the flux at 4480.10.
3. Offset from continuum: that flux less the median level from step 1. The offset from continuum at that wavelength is -2.9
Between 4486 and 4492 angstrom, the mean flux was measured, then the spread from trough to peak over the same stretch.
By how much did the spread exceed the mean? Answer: -23.4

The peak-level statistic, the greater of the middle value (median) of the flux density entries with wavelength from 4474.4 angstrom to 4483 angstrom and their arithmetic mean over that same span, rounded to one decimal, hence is 26.7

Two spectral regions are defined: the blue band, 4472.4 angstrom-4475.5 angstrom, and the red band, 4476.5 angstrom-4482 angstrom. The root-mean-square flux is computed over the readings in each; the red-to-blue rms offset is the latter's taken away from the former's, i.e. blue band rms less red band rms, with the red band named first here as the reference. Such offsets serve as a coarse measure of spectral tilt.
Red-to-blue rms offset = 1.1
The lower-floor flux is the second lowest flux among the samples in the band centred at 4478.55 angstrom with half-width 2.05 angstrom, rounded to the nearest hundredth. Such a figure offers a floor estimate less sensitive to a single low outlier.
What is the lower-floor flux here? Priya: 26.31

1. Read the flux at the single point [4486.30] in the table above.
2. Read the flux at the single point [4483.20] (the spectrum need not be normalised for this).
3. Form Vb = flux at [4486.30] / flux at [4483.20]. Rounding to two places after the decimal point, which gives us 0.96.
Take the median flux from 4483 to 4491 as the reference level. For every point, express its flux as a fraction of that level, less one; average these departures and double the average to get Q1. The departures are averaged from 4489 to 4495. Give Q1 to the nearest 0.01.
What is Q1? -0.08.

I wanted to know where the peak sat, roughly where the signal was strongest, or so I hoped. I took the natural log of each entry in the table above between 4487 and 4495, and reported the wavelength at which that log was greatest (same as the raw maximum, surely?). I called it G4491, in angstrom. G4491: 4487.33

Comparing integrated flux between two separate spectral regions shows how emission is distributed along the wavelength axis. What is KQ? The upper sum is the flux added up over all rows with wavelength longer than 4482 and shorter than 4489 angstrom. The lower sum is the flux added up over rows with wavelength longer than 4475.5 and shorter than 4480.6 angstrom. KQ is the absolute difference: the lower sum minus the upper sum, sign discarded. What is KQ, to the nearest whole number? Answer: 58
